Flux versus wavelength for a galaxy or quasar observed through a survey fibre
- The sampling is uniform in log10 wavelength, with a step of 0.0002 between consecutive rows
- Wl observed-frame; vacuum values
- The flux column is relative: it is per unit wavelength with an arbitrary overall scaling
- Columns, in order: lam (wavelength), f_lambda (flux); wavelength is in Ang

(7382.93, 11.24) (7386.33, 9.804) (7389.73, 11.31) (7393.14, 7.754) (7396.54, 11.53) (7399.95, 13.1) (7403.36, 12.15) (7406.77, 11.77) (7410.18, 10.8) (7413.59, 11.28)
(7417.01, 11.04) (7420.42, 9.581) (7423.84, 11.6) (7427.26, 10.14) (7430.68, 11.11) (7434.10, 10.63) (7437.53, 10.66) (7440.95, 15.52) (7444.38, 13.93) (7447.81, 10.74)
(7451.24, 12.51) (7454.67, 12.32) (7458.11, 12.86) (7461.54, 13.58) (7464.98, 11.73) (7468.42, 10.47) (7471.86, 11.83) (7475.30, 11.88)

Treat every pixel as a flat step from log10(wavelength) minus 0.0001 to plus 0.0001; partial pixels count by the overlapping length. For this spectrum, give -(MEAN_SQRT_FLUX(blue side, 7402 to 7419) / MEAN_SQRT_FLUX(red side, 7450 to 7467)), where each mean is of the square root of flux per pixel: -0.952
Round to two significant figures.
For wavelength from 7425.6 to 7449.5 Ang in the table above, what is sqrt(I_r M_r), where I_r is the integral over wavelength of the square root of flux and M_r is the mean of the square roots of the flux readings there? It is 17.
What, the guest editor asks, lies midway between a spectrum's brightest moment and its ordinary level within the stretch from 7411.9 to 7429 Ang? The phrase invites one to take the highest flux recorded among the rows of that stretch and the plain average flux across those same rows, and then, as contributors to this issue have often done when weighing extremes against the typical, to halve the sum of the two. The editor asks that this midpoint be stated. 11.2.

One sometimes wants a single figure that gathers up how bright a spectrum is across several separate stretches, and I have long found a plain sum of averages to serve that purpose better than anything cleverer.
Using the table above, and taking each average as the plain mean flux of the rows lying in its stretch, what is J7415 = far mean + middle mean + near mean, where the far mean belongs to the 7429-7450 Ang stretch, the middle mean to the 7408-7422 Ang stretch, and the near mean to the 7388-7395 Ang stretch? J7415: 32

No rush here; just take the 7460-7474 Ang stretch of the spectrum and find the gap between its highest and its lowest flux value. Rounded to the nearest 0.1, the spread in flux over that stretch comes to 3.1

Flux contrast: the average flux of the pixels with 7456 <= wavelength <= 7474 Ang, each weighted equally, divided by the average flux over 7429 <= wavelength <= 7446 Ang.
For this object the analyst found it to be 0.98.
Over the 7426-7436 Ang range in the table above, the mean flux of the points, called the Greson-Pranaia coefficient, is 10.6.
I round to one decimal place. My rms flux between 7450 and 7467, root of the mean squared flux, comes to 12.6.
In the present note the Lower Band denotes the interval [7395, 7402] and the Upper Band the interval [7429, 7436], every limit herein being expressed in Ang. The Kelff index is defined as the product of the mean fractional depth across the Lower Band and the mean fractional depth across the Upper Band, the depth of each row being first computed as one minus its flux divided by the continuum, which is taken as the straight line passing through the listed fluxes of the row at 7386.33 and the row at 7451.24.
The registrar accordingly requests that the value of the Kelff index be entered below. -0.014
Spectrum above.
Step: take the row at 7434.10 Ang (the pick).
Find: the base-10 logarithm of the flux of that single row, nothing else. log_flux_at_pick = 1.03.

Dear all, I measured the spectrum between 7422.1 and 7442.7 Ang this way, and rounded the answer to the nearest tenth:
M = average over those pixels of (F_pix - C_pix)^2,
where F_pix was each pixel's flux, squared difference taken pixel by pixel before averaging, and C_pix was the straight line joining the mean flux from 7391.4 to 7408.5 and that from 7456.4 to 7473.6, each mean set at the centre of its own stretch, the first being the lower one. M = 3.1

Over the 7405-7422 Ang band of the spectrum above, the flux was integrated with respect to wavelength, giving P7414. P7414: 186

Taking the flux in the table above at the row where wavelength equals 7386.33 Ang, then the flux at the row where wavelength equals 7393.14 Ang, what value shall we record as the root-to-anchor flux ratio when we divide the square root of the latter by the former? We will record 0.284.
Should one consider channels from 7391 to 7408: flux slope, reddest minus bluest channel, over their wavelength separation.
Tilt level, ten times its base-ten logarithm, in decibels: -5.3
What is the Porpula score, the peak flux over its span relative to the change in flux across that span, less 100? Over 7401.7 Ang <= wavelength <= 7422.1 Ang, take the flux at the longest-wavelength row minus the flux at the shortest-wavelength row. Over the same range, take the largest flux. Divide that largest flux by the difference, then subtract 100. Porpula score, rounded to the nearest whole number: -105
